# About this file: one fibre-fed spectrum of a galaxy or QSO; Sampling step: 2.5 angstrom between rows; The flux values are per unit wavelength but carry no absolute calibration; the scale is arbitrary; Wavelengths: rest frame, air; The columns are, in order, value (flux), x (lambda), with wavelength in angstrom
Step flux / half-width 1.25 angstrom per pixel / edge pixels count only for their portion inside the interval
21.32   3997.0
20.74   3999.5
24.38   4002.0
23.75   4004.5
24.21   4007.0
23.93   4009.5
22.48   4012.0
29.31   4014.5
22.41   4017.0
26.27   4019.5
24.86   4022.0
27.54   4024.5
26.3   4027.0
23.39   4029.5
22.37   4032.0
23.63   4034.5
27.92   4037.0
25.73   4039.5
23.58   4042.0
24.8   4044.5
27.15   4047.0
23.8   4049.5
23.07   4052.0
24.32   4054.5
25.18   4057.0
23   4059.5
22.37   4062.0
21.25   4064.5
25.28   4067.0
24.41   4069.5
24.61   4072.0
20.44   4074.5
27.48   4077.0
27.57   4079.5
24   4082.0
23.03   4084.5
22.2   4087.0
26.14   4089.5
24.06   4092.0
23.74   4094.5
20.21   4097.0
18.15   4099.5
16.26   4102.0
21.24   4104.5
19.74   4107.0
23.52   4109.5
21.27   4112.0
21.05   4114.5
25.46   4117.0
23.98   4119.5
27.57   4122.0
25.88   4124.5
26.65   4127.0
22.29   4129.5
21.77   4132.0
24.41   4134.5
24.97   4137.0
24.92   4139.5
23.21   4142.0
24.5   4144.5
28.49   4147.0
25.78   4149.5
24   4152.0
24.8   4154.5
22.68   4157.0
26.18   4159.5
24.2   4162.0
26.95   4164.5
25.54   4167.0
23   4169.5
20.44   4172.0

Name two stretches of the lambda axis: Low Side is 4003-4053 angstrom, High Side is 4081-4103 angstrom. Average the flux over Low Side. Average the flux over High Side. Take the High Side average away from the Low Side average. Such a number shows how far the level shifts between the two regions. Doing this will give 2.8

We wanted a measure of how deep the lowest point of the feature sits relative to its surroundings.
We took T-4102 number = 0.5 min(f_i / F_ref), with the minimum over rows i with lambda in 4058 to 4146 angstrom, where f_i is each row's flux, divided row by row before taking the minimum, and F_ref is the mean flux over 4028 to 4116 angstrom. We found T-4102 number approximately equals 0.35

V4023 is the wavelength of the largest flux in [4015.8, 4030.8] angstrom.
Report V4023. 4024.5 angstrom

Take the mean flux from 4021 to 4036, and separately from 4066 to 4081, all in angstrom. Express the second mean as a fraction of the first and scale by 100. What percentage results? 101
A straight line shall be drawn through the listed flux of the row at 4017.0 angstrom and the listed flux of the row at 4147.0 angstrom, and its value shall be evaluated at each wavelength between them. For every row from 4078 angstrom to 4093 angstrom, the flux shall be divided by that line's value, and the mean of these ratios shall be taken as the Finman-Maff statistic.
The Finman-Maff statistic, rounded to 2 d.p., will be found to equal 0.96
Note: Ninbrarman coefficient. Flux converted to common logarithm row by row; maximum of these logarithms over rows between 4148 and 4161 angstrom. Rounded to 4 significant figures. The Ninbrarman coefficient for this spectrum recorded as 1.418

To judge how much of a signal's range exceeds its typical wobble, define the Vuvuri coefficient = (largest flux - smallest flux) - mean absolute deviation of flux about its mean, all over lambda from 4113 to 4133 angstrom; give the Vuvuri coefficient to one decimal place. 4.5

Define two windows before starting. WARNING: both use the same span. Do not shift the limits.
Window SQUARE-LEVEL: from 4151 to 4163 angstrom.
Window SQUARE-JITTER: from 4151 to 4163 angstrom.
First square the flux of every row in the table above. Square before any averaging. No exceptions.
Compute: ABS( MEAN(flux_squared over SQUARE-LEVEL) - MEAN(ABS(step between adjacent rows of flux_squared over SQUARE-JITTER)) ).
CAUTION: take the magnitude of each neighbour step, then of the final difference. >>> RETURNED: 493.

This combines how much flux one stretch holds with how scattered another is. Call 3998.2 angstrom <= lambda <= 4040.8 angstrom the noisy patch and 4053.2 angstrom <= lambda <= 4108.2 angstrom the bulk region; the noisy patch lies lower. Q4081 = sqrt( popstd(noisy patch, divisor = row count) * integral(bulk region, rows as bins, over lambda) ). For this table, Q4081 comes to 52.6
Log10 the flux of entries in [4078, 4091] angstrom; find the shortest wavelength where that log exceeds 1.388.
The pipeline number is 4079.5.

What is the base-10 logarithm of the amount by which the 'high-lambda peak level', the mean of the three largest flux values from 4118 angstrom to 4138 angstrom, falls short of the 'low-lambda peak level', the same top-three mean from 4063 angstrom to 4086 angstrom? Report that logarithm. -1.1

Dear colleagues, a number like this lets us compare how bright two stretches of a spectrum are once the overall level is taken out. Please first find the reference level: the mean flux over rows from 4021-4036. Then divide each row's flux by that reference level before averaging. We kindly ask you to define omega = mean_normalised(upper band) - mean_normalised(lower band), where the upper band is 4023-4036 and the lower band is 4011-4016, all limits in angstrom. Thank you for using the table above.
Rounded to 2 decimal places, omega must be -0.05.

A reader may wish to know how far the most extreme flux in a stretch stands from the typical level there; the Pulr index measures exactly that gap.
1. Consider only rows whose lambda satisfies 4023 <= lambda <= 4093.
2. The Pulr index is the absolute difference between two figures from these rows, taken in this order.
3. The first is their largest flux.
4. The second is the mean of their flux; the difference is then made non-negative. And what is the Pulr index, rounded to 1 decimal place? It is 3.5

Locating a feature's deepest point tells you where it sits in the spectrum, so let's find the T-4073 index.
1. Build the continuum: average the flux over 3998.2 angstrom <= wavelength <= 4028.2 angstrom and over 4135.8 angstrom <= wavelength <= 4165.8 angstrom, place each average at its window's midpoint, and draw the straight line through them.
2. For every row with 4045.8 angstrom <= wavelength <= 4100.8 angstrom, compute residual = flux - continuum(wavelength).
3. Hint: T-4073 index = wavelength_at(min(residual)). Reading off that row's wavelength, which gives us 4099.5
